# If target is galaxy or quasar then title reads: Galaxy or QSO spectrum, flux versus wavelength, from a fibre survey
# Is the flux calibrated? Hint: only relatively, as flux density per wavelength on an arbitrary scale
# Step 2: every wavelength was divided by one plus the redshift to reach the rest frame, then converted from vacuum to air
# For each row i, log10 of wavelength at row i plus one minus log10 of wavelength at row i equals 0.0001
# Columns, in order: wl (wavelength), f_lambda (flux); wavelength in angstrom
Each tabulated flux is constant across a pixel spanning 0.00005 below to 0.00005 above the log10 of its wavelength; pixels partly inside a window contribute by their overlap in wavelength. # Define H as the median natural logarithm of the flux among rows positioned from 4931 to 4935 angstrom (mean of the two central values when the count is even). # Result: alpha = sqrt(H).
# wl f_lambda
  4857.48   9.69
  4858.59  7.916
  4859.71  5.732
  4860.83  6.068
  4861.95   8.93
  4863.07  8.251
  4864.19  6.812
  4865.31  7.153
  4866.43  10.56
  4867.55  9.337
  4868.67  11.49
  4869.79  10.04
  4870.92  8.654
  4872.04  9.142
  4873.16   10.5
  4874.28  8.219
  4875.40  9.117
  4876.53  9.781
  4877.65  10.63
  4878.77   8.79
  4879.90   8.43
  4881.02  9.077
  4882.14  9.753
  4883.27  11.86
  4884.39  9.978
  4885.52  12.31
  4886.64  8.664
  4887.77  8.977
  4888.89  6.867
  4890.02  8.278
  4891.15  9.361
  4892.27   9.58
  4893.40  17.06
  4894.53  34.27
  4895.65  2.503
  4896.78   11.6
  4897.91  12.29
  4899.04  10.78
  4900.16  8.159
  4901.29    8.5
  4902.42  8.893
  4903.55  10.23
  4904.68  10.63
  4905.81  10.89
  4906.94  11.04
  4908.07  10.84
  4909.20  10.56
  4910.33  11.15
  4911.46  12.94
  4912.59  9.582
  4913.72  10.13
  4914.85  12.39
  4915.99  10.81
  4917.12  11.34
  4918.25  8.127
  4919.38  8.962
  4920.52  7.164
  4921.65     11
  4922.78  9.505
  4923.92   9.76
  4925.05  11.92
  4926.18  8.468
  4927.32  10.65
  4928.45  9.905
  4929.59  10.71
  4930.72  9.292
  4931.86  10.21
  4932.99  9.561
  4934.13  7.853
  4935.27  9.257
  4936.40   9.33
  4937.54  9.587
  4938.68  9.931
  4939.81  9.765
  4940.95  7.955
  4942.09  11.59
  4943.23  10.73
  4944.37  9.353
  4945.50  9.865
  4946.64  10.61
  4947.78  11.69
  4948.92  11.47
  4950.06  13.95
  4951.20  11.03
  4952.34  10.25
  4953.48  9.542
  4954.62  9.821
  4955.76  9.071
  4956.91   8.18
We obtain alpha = 1.50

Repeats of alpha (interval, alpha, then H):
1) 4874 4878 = 1.50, 2.25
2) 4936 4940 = 1.51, 2.27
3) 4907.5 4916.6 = 1.54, 2.38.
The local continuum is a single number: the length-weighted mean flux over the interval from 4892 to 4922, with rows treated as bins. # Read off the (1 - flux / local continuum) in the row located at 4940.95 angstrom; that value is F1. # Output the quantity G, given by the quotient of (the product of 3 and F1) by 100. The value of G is 0.0086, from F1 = 0.29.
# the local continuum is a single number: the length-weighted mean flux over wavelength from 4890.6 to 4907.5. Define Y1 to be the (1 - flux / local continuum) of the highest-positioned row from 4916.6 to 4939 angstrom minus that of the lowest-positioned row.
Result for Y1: 0.1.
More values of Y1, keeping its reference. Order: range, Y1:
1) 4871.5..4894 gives -0.7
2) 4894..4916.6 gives 2.0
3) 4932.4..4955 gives 0.0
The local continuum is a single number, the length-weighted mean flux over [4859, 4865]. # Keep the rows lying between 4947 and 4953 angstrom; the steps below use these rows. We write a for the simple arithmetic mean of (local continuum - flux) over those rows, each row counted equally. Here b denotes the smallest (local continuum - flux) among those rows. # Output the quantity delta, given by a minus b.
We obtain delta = 2.3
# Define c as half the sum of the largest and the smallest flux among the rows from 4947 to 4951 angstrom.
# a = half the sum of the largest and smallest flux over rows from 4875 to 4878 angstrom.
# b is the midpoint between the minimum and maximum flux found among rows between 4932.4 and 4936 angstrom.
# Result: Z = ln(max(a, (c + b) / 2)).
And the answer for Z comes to 2.37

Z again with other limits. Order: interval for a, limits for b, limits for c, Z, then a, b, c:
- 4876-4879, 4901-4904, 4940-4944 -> 2.27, 9.7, 9.4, 9.8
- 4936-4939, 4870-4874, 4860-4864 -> 2.26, 9.6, 9.6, 7.5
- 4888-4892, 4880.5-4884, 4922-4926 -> 2.36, 8.1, 10.5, 10.7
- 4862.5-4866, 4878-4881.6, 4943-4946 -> 2.24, 7.5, 8.8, 10.0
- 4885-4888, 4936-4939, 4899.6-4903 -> 2.35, 10.5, 9.6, 8.5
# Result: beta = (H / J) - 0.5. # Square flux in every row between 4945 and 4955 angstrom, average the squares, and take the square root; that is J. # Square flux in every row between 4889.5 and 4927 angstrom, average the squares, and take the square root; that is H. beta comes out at 0.58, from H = 11.8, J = 11.0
